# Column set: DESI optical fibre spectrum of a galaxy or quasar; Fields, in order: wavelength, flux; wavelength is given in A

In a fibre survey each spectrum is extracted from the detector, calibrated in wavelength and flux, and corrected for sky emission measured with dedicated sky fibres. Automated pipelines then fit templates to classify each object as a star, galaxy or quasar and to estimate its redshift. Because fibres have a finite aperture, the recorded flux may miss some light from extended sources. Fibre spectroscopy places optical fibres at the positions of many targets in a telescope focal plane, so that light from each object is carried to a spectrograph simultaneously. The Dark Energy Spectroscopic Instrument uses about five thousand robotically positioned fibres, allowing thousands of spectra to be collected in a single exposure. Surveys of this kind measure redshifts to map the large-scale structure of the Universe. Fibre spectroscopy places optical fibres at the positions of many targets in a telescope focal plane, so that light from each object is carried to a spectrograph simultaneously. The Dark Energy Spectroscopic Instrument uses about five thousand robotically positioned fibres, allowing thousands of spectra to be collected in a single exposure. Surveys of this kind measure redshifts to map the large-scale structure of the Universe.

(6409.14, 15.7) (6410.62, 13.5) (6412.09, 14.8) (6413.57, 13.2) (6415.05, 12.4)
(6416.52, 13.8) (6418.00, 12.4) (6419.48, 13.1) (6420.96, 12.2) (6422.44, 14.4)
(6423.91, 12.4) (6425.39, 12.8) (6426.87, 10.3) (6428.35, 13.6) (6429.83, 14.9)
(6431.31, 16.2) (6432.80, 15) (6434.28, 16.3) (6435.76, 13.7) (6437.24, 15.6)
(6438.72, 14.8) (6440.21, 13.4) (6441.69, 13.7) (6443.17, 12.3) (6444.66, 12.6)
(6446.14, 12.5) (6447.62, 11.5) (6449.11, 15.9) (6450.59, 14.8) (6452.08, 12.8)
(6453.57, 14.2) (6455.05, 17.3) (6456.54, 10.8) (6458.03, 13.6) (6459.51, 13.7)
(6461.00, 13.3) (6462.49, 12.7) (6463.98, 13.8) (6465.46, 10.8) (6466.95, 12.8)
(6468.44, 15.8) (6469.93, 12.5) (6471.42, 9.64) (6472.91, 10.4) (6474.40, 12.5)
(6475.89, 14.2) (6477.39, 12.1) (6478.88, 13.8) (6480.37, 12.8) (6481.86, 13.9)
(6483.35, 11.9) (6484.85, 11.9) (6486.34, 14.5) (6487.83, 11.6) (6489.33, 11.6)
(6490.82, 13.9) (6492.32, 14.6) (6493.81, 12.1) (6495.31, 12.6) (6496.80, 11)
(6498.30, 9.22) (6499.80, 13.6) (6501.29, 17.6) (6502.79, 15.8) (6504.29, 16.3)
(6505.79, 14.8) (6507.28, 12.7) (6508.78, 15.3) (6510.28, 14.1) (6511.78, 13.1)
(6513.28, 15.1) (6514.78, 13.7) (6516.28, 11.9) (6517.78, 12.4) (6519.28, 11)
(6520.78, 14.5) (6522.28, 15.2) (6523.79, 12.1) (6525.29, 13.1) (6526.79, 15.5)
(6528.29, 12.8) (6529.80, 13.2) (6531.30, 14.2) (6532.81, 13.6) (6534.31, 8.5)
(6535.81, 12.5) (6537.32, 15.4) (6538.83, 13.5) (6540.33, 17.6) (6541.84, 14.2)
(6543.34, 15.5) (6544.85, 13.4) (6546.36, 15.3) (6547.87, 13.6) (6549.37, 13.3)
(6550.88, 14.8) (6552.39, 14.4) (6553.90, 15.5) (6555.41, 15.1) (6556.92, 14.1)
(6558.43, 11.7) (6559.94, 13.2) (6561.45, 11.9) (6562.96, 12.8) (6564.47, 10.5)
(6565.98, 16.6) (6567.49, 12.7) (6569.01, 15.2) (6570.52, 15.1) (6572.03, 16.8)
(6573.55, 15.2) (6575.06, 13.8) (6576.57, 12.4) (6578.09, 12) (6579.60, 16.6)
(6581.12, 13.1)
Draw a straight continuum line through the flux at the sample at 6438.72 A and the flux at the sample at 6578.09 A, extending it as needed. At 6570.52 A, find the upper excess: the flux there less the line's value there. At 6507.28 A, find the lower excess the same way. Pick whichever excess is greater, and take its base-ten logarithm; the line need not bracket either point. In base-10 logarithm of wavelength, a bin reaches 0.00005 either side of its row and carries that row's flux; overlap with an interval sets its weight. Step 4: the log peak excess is 0.5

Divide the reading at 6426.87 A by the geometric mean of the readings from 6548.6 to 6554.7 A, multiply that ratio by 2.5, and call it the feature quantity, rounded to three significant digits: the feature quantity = 1.78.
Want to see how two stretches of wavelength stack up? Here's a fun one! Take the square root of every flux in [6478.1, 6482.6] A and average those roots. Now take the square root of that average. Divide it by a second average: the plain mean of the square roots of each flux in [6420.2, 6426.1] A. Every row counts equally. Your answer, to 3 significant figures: 0.533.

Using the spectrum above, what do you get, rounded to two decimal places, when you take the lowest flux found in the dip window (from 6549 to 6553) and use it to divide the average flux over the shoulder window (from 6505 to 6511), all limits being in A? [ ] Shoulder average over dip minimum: 1.07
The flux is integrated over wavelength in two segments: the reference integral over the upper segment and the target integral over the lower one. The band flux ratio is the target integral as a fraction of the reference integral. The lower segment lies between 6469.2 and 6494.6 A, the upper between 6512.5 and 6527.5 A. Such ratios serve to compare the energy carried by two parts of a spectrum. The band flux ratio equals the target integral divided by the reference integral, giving 1.6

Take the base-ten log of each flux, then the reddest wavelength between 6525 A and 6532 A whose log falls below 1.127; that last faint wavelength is 6529.80 A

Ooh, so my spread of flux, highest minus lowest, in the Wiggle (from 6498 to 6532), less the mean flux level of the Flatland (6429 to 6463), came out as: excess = -5.6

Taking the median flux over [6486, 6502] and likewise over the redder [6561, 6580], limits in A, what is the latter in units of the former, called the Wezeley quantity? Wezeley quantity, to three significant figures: 1.10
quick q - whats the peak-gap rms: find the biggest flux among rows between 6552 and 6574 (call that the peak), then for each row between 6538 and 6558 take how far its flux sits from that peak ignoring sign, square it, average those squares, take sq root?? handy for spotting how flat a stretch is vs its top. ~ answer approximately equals 2.45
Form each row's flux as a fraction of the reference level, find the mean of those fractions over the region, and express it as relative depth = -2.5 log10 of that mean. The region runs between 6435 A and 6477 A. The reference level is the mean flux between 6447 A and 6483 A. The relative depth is -0.01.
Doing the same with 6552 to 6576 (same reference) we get -0.07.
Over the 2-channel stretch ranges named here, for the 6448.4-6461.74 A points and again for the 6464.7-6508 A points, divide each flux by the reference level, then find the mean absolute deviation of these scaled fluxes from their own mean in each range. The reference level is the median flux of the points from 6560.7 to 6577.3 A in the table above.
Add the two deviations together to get 0.211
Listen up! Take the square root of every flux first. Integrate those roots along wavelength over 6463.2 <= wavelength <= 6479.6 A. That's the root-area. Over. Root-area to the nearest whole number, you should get 58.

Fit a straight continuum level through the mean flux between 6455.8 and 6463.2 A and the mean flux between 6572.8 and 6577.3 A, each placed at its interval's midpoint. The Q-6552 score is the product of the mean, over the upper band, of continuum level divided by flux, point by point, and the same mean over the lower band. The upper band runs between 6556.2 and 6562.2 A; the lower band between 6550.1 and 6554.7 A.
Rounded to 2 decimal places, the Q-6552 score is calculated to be 0.99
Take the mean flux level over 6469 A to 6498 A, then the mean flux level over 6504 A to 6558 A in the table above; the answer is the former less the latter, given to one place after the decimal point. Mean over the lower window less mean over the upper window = -1.4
